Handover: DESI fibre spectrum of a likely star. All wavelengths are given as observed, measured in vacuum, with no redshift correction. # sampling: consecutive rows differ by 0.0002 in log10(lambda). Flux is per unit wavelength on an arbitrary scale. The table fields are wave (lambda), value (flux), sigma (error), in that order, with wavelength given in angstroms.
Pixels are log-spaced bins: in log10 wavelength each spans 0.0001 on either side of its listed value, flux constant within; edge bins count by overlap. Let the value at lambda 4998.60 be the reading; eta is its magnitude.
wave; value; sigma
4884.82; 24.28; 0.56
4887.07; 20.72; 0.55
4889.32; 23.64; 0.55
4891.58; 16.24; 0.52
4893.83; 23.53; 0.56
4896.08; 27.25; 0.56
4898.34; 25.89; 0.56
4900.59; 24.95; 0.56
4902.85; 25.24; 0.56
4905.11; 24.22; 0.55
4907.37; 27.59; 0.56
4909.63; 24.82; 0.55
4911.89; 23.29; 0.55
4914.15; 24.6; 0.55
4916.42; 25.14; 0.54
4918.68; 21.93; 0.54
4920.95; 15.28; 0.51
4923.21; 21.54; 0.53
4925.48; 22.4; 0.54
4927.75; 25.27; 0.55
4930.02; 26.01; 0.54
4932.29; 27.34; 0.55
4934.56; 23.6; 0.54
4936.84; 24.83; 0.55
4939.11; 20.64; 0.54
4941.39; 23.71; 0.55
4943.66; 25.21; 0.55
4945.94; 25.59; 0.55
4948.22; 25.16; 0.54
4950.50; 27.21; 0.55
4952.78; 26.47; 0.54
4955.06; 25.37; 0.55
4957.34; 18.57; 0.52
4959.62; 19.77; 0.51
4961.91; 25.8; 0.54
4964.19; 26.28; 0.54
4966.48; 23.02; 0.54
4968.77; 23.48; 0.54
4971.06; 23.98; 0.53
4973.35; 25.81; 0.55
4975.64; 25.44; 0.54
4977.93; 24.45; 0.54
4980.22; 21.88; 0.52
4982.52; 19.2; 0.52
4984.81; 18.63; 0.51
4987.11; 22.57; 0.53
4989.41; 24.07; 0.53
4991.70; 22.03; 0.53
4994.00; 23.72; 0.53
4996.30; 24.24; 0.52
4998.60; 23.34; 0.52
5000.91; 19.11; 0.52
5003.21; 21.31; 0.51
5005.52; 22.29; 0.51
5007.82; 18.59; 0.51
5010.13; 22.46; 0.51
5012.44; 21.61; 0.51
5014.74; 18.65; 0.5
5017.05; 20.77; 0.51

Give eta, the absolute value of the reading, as 23.3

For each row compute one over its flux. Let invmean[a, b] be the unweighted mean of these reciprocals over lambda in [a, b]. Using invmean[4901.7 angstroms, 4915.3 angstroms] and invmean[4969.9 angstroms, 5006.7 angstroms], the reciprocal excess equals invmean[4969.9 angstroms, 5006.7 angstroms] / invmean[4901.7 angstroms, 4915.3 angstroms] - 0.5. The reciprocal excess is 0.61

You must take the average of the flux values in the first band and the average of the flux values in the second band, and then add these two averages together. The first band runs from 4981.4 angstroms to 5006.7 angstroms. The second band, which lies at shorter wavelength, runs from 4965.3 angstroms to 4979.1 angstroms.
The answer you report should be 46.2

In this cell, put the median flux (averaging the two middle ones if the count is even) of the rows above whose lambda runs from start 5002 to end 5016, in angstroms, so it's 21.5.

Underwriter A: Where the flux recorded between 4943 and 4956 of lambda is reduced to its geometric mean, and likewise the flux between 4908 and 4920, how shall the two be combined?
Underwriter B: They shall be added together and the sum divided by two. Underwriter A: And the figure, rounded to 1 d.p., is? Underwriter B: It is 24.9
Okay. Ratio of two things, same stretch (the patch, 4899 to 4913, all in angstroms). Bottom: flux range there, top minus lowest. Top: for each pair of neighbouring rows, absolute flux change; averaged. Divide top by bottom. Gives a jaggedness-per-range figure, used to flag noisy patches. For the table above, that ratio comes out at 0.42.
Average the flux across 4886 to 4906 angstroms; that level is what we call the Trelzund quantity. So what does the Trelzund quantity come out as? 23.5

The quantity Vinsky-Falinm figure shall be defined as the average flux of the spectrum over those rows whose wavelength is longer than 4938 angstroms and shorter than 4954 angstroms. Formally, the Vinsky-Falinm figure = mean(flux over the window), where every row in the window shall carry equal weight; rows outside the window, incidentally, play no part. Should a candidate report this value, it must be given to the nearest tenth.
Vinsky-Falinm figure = 24.9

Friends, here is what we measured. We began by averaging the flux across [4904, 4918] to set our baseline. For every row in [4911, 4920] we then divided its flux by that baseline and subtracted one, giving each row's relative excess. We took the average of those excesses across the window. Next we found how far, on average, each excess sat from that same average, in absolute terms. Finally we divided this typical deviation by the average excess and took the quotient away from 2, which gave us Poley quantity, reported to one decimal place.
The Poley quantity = 2.9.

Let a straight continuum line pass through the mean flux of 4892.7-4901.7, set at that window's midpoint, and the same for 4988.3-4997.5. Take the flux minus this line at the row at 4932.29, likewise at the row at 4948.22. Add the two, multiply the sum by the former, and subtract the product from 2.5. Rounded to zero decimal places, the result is -6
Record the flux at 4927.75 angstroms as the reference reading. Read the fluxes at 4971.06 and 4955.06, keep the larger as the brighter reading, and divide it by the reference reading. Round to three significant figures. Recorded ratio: 1.00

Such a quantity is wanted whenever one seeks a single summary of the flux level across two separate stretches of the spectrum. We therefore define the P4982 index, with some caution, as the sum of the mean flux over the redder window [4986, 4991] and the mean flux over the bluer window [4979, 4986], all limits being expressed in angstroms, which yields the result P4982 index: 43.2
